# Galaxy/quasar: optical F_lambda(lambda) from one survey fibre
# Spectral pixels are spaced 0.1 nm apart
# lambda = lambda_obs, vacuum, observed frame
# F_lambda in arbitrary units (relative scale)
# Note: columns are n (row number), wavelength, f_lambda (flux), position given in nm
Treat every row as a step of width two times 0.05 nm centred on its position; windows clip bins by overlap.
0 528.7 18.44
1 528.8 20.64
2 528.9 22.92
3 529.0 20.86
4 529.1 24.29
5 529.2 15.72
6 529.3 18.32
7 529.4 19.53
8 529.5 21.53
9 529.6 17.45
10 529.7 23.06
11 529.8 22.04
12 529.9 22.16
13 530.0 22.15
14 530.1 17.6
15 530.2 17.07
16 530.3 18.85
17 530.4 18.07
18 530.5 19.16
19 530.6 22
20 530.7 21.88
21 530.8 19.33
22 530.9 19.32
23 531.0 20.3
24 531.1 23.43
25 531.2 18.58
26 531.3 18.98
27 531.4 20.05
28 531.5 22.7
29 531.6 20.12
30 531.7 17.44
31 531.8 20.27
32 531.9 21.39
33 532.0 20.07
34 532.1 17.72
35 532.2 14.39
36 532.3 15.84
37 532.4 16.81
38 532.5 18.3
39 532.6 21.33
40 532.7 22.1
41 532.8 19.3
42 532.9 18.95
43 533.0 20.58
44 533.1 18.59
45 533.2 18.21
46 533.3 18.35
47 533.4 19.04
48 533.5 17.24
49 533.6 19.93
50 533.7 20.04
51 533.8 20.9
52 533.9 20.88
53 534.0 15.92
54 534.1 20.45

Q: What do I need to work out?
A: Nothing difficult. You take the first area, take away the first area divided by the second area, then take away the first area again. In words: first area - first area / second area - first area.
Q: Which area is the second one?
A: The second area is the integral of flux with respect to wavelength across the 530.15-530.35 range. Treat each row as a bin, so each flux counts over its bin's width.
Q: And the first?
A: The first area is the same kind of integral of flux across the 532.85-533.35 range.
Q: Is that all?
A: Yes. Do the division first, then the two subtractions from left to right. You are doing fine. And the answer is -2.6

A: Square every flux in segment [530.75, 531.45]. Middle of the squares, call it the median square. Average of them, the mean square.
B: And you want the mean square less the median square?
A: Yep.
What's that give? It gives 29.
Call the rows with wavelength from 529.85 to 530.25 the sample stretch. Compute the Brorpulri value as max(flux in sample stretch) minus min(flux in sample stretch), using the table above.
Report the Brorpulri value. 5.1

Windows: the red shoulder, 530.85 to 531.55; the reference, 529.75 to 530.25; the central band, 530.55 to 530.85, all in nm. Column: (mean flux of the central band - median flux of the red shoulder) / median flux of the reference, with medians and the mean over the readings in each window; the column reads 0.046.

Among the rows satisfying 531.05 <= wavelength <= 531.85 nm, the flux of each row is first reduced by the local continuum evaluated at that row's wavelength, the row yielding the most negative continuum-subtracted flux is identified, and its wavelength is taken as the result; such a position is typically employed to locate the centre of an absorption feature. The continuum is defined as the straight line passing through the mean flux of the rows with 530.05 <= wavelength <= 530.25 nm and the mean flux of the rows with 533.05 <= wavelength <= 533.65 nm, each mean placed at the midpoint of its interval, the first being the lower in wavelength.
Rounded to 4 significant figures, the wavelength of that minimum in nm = 531.7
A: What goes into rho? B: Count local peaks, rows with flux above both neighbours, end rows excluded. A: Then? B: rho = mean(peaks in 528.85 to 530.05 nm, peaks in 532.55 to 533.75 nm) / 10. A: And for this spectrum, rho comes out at 0.35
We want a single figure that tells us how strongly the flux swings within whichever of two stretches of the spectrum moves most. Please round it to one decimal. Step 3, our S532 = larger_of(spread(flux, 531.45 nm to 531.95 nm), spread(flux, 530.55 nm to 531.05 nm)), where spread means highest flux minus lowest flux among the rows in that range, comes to 5.3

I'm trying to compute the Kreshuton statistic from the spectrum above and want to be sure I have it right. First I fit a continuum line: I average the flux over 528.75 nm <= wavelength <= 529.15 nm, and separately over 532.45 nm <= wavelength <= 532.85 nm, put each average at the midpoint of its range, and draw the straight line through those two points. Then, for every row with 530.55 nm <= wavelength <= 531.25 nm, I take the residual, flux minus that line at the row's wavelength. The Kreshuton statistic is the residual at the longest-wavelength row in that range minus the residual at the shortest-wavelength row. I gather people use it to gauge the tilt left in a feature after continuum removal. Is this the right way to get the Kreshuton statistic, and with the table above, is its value -3.1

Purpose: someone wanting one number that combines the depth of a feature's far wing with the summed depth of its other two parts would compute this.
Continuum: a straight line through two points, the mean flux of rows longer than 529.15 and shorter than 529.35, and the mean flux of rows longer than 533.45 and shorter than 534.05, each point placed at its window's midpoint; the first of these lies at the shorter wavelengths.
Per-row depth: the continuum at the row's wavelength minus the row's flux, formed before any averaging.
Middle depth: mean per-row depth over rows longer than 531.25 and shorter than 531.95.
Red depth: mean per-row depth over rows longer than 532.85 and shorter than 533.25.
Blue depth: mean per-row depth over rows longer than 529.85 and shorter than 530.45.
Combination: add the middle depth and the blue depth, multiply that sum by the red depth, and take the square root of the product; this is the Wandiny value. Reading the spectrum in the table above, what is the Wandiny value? 1.0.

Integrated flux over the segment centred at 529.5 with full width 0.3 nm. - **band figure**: 5.9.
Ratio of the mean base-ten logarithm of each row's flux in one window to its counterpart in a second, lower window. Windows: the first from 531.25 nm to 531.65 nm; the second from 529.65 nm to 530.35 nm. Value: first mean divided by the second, 1.00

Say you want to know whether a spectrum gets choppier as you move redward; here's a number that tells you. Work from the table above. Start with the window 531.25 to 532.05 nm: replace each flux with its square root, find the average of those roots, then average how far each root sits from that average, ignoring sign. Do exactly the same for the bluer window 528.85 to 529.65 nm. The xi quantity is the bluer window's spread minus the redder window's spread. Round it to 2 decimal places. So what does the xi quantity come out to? 0.15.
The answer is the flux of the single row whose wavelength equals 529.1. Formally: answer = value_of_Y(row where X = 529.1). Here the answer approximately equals 24.29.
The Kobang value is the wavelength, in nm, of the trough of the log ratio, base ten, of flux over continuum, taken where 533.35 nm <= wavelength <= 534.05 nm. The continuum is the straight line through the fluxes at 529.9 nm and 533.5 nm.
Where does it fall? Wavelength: 534.0 nm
